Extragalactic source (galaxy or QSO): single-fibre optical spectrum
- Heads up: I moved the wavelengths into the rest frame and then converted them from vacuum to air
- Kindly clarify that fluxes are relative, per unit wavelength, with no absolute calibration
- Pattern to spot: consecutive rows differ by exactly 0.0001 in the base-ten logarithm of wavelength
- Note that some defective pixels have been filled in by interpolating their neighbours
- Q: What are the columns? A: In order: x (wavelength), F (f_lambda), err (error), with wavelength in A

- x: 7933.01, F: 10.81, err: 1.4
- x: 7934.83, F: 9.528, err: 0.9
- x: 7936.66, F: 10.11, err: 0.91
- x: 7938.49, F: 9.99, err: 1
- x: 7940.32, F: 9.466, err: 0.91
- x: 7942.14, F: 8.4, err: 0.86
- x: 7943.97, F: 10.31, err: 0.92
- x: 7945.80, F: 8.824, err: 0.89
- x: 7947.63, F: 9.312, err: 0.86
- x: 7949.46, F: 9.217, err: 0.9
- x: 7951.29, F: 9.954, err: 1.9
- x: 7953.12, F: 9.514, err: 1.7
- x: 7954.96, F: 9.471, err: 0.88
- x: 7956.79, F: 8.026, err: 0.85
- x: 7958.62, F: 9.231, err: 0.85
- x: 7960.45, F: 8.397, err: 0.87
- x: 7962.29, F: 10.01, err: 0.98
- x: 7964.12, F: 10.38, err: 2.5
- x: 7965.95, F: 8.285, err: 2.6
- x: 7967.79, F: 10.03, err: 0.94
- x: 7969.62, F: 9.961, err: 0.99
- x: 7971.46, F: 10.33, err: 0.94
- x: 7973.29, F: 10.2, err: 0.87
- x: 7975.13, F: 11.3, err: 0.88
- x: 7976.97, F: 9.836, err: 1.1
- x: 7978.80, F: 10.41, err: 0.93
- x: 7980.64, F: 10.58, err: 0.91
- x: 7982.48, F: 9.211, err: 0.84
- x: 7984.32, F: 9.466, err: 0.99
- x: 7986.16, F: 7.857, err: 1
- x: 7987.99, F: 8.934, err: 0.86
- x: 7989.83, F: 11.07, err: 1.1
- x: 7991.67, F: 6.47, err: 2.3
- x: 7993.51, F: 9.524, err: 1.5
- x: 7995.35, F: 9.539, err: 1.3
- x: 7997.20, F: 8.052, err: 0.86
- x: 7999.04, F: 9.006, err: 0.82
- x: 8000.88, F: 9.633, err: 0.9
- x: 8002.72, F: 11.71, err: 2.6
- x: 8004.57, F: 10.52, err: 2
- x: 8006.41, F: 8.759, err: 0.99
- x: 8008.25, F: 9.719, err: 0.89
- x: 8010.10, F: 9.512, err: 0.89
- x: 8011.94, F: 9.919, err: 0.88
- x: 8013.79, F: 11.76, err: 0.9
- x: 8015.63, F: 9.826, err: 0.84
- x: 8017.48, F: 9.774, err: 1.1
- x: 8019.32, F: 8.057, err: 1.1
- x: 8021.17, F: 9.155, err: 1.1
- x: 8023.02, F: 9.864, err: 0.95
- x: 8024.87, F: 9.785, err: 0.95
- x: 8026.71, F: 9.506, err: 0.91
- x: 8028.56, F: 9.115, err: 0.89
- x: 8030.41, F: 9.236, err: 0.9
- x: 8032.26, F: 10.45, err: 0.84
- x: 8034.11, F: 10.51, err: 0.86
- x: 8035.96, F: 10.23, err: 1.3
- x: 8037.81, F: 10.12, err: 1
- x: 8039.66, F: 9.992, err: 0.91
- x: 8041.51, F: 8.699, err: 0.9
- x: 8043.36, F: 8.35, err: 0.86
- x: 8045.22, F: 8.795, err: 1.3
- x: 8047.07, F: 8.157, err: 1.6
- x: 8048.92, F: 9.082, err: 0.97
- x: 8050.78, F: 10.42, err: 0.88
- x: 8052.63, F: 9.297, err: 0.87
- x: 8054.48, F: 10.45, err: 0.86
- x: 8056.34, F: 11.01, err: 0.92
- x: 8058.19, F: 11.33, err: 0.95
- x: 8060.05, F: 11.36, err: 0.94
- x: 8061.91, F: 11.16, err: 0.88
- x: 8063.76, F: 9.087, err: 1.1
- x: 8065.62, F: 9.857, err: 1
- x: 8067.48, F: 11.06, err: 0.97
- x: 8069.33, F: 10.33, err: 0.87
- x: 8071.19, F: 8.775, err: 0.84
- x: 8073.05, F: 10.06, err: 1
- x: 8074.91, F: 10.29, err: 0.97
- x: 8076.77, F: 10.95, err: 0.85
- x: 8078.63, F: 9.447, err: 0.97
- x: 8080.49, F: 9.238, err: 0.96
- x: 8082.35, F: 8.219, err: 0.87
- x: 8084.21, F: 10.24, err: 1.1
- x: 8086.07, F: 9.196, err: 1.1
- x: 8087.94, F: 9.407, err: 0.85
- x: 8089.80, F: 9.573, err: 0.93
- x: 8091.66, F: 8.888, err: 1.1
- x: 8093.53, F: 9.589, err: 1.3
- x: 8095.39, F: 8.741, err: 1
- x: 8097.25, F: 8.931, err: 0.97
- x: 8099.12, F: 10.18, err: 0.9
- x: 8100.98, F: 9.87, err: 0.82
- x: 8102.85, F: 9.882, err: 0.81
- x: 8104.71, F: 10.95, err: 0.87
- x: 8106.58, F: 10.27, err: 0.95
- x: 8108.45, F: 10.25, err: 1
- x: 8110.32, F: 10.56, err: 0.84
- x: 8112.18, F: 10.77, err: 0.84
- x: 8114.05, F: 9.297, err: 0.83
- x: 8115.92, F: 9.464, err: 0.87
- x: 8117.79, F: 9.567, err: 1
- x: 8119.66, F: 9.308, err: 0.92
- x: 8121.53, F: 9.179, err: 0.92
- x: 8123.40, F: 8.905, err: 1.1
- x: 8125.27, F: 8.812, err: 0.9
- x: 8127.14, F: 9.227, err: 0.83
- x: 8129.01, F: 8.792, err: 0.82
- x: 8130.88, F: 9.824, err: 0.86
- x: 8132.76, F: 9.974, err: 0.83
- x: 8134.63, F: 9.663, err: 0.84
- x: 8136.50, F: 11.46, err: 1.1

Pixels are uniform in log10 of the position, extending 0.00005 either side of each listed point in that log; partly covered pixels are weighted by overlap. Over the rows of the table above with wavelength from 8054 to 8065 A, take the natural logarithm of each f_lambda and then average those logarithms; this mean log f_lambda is 2.37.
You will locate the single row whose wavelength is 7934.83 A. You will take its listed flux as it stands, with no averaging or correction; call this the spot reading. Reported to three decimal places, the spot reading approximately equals 9.528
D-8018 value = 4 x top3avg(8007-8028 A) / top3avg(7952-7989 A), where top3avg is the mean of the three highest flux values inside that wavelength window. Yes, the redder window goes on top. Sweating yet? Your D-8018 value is 3.91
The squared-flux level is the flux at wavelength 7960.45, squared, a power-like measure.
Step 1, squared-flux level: 71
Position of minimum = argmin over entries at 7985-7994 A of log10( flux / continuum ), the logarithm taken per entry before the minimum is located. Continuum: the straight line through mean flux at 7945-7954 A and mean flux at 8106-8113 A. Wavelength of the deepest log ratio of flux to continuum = 7991.67 A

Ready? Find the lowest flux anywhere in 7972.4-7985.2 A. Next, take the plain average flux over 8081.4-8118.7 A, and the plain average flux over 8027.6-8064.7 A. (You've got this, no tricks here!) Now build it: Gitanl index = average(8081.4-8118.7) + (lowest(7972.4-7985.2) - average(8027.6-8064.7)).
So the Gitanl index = 9.06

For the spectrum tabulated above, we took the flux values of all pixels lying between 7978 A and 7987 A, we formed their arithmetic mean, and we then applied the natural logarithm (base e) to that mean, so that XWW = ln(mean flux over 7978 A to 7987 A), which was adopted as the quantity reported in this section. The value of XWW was 2.25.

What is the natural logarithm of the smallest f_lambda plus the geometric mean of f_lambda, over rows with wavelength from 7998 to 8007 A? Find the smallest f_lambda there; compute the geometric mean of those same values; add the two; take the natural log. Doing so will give 2.92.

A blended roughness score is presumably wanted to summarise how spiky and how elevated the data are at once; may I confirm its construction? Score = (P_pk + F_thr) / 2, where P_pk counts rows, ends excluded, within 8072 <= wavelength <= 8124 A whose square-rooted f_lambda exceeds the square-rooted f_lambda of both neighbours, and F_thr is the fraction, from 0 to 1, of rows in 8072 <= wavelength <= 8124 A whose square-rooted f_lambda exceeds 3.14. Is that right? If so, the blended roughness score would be 4.21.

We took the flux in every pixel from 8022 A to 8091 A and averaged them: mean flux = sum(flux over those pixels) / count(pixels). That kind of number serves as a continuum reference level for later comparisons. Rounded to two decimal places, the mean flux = 9.80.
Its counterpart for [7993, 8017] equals 9.81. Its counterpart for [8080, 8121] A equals 9.65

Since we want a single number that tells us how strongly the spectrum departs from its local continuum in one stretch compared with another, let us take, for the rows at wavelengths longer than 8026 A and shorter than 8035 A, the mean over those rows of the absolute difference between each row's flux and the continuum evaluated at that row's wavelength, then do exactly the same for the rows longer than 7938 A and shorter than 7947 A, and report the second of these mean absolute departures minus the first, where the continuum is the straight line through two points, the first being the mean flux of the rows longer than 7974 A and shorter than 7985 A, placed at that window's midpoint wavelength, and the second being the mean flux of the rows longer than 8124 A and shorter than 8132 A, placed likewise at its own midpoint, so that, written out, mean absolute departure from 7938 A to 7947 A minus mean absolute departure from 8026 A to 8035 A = 0.4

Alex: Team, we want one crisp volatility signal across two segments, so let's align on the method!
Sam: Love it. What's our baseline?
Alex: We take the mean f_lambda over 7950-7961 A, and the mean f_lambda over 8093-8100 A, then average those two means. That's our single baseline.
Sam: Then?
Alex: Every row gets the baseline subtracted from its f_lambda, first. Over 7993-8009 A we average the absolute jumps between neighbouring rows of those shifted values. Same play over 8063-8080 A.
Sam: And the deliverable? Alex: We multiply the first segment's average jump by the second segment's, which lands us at 1.1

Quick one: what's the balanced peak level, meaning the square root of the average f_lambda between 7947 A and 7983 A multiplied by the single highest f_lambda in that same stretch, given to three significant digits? 10.5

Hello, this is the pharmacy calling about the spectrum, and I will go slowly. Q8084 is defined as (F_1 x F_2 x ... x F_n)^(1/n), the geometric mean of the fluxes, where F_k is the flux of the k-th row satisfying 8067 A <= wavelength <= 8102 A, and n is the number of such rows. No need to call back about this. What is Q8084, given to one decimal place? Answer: 9.6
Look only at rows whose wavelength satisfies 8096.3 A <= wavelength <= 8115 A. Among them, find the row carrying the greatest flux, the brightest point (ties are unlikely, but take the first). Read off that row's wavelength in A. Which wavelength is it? 8104.71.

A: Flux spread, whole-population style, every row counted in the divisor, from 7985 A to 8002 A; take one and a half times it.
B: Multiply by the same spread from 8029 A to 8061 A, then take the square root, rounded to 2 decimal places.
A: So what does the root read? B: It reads 1.35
